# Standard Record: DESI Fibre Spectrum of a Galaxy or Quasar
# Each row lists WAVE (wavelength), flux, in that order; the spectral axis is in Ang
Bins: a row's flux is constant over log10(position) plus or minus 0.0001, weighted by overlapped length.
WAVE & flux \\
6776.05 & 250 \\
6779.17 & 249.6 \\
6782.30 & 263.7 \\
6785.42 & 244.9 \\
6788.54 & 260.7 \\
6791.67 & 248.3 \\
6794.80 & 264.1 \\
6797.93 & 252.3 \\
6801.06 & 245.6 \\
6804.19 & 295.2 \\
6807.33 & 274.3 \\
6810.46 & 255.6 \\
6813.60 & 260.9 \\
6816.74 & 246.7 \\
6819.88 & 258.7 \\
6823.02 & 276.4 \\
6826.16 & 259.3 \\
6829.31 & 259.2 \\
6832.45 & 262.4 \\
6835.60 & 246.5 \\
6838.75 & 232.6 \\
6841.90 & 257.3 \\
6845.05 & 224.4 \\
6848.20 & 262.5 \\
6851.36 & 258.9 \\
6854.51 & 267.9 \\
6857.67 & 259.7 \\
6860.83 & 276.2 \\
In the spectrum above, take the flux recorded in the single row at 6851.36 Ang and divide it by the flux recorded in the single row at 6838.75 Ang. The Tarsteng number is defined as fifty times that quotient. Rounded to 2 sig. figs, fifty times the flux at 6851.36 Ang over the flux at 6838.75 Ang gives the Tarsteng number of 56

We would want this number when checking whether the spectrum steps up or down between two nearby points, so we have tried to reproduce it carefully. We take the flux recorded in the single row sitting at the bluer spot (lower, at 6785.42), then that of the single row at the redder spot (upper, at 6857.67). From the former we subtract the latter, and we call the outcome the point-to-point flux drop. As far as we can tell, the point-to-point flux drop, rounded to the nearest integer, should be -15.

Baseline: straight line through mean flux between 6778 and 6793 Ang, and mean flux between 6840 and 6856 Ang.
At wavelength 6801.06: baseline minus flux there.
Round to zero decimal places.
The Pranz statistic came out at 8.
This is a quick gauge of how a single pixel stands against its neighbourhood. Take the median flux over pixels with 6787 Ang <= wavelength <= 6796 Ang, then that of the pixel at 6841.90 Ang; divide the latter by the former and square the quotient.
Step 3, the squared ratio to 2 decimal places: 0.97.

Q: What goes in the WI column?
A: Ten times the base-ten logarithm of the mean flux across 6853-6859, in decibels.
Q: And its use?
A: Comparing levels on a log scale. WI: 24.2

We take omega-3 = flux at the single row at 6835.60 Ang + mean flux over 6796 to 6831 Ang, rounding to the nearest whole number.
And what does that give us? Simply 509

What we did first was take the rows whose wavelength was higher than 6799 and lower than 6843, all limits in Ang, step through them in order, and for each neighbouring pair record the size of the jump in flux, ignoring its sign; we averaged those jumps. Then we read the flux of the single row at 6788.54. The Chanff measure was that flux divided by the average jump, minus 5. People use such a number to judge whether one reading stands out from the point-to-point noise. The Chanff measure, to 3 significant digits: 10.9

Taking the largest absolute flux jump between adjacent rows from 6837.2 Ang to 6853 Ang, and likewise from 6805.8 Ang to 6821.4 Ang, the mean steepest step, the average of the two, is 28.4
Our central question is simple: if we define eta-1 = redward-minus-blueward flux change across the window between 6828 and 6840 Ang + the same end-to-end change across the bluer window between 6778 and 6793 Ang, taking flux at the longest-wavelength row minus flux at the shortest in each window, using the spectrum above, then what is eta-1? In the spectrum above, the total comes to -28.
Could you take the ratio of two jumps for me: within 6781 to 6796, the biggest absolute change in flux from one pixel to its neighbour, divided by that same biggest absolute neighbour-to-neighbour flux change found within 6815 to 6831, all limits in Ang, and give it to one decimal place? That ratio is 1.1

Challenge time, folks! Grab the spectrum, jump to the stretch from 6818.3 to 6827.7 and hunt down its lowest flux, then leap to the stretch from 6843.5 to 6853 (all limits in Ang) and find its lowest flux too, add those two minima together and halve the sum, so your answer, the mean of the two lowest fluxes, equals 242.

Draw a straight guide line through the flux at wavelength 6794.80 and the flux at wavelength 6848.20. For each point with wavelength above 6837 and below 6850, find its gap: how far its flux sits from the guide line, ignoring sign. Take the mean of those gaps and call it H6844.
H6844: 18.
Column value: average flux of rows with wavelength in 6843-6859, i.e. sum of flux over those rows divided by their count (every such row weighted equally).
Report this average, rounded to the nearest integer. 255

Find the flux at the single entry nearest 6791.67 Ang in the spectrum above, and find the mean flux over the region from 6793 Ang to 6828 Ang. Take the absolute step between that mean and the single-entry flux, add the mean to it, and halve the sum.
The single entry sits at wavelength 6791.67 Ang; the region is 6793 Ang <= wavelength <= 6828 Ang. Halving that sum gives 138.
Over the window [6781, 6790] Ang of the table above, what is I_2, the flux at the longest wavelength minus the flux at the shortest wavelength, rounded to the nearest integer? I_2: -3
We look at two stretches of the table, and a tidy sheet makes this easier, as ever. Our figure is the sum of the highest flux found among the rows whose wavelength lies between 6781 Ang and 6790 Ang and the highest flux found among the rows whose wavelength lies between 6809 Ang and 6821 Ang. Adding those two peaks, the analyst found 525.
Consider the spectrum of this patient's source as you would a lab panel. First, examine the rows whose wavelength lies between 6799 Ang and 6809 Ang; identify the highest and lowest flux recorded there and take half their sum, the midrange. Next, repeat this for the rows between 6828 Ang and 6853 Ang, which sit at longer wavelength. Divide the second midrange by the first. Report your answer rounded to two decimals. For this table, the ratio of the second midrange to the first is 0.90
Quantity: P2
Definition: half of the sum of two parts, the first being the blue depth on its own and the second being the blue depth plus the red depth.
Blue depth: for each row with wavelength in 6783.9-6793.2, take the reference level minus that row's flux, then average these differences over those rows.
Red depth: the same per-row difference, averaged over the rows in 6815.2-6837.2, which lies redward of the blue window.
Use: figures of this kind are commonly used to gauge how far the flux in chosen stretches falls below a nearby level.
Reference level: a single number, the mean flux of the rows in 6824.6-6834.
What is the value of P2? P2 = 10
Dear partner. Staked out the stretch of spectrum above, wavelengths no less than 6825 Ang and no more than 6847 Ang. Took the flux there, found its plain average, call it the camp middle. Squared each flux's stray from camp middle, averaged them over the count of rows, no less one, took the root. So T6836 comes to 13.8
